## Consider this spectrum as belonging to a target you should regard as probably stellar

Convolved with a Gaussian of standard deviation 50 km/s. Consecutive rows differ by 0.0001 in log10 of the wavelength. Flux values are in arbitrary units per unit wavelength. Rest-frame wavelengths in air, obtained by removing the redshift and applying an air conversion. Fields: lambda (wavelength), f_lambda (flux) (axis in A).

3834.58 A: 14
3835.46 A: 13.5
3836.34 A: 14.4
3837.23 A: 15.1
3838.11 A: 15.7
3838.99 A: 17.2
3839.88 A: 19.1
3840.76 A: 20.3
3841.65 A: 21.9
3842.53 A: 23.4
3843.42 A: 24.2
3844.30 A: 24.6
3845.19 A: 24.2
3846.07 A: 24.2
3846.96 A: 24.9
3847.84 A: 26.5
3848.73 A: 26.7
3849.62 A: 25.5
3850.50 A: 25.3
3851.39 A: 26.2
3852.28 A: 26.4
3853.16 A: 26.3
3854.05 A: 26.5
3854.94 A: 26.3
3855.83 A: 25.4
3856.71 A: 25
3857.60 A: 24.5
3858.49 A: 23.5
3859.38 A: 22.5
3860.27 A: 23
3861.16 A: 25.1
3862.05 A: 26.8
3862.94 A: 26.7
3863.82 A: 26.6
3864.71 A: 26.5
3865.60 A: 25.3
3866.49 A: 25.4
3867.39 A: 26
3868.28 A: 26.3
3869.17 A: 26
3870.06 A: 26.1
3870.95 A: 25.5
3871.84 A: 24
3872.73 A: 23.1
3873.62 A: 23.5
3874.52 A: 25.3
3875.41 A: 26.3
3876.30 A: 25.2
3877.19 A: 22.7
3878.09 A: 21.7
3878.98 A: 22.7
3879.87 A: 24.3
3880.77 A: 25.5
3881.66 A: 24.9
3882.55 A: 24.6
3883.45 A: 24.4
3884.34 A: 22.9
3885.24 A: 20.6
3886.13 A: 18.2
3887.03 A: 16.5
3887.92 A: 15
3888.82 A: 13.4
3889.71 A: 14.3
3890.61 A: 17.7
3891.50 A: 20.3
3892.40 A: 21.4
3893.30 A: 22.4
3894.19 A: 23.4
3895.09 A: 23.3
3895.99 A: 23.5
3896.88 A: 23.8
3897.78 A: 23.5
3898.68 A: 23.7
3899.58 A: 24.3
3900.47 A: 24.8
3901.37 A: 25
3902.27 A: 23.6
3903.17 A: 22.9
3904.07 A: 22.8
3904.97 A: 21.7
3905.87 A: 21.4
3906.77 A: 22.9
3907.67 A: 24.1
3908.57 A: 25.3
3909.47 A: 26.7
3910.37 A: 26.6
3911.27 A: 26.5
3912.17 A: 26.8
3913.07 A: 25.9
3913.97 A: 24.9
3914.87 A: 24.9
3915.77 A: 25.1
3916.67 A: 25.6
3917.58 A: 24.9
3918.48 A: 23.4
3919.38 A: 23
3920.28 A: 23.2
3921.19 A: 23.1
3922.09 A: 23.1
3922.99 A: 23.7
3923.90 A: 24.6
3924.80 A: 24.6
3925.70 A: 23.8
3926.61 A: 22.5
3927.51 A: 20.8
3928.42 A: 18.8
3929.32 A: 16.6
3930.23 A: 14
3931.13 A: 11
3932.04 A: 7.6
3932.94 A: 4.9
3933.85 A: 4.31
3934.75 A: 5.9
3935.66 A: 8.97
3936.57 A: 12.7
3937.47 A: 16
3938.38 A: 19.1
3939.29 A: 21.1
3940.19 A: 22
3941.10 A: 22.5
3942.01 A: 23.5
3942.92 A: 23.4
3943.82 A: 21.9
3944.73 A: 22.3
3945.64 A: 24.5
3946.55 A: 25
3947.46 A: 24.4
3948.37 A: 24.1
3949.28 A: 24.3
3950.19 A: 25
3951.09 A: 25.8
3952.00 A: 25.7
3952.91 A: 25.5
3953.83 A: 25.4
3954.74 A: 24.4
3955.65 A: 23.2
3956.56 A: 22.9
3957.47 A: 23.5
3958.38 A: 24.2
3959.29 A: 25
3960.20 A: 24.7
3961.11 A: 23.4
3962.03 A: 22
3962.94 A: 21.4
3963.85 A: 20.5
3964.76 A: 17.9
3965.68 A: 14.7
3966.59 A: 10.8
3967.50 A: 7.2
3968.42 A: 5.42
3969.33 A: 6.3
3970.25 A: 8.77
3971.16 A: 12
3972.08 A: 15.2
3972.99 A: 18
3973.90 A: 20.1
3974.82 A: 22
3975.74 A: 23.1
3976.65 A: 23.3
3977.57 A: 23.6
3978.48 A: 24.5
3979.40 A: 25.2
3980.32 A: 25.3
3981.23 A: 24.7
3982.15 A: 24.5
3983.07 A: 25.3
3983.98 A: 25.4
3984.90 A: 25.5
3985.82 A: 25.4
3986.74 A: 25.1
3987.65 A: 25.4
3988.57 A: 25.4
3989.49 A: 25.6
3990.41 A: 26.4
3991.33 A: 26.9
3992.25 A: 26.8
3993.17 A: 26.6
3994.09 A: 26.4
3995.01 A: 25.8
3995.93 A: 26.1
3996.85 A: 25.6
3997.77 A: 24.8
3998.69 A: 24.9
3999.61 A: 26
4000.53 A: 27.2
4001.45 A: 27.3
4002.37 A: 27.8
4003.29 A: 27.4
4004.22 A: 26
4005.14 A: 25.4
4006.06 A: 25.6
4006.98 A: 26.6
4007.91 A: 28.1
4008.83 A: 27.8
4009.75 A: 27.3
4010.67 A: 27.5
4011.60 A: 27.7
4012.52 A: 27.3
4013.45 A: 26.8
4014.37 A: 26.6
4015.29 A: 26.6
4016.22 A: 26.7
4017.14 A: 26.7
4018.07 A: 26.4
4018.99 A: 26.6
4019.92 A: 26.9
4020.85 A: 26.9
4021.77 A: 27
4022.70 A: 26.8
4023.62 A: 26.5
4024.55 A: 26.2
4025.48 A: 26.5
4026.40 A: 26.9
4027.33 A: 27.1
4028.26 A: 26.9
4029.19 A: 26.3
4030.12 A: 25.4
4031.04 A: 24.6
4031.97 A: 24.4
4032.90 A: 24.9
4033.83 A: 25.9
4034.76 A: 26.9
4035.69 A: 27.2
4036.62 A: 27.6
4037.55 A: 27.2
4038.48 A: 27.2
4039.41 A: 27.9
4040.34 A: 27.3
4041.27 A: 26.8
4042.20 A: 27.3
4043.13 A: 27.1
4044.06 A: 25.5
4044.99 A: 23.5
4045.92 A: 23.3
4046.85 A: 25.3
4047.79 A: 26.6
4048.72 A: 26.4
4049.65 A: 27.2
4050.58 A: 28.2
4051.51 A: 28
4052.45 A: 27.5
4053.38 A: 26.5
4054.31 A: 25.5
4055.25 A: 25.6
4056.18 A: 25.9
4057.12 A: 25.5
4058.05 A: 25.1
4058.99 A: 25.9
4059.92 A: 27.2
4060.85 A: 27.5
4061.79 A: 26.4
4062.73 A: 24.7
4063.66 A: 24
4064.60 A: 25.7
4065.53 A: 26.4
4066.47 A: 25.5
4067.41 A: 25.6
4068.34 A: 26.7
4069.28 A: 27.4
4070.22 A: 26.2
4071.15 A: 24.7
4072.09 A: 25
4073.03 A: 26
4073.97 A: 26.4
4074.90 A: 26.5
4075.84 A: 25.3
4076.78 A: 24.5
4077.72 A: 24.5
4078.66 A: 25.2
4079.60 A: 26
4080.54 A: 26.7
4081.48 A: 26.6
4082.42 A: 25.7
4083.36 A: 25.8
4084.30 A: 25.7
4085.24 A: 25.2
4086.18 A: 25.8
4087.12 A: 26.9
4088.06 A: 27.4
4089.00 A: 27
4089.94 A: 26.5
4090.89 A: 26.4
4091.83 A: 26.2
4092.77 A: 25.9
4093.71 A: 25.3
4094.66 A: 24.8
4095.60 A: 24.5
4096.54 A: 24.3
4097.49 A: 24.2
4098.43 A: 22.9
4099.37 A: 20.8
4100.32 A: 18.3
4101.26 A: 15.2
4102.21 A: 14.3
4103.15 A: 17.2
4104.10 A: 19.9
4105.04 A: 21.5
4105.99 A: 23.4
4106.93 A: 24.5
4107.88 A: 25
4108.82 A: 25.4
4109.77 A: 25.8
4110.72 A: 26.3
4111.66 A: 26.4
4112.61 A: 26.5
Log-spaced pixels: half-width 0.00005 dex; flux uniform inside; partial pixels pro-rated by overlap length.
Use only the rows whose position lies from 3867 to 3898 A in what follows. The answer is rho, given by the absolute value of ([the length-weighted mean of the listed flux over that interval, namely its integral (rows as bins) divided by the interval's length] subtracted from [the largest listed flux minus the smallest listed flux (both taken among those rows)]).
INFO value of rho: 10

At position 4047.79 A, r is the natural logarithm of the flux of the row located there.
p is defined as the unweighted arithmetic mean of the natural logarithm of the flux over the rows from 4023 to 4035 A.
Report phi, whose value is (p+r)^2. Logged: 42.8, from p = 3.26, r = 3.28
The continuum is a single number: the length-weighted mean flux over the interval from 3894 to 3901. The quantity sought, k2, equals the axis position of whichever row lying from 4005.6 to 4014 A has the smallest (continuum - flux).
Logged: 4007.91 A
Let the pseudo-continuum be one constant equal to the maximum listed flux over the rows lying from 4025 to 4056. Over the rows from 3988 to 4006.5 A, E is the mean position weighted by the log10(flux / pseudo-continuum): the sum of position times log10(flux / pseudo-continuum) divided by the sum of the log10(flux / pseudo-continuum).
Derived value 3997.1 A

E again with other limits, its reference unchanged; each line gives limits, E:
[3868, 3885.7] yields 3877.9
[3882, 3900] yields 3890.0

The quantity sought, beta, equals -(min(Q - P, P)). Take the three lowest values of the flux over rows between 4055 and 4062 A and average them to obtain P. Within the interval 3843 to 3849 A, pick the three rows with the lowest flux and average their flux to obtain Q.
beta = 1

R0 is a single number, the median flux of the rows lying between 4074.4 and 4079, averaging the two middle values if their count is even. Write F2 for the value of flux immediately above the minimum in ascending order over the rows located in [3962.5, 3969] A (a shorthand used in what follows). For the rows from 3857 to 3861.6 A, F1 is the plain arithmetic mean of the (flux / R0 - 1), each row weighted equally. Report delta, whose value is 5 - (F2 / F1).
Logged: 128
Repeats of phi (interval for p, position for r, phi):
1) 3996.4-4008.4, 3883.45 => 41.8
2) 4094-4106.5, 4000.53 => 40.0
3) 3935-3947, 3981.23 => 38.2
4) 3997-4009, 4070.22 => 42.8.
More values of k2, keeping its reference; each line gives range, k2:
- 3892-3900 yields 3899.58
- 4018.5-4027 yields 4021.77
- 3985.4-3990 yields 3989.49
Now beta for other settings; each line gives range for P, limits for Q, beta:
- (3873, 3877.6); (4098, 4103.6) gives 8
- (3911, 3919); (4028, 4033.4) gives 0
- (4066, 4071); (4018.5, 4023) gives -1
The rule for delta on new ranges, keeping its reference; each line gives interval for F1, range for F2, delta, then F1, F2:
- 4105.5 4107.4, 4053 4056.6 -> 521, -0.05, 25.6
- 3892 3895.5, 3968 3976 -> 67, -0.10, 6.3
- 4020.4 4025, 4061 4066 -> -416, 0.06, 24.7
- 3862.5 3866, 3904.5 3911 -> -504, 0.04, 21.7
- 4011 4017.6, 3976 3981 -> -342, 0.07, 23.6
